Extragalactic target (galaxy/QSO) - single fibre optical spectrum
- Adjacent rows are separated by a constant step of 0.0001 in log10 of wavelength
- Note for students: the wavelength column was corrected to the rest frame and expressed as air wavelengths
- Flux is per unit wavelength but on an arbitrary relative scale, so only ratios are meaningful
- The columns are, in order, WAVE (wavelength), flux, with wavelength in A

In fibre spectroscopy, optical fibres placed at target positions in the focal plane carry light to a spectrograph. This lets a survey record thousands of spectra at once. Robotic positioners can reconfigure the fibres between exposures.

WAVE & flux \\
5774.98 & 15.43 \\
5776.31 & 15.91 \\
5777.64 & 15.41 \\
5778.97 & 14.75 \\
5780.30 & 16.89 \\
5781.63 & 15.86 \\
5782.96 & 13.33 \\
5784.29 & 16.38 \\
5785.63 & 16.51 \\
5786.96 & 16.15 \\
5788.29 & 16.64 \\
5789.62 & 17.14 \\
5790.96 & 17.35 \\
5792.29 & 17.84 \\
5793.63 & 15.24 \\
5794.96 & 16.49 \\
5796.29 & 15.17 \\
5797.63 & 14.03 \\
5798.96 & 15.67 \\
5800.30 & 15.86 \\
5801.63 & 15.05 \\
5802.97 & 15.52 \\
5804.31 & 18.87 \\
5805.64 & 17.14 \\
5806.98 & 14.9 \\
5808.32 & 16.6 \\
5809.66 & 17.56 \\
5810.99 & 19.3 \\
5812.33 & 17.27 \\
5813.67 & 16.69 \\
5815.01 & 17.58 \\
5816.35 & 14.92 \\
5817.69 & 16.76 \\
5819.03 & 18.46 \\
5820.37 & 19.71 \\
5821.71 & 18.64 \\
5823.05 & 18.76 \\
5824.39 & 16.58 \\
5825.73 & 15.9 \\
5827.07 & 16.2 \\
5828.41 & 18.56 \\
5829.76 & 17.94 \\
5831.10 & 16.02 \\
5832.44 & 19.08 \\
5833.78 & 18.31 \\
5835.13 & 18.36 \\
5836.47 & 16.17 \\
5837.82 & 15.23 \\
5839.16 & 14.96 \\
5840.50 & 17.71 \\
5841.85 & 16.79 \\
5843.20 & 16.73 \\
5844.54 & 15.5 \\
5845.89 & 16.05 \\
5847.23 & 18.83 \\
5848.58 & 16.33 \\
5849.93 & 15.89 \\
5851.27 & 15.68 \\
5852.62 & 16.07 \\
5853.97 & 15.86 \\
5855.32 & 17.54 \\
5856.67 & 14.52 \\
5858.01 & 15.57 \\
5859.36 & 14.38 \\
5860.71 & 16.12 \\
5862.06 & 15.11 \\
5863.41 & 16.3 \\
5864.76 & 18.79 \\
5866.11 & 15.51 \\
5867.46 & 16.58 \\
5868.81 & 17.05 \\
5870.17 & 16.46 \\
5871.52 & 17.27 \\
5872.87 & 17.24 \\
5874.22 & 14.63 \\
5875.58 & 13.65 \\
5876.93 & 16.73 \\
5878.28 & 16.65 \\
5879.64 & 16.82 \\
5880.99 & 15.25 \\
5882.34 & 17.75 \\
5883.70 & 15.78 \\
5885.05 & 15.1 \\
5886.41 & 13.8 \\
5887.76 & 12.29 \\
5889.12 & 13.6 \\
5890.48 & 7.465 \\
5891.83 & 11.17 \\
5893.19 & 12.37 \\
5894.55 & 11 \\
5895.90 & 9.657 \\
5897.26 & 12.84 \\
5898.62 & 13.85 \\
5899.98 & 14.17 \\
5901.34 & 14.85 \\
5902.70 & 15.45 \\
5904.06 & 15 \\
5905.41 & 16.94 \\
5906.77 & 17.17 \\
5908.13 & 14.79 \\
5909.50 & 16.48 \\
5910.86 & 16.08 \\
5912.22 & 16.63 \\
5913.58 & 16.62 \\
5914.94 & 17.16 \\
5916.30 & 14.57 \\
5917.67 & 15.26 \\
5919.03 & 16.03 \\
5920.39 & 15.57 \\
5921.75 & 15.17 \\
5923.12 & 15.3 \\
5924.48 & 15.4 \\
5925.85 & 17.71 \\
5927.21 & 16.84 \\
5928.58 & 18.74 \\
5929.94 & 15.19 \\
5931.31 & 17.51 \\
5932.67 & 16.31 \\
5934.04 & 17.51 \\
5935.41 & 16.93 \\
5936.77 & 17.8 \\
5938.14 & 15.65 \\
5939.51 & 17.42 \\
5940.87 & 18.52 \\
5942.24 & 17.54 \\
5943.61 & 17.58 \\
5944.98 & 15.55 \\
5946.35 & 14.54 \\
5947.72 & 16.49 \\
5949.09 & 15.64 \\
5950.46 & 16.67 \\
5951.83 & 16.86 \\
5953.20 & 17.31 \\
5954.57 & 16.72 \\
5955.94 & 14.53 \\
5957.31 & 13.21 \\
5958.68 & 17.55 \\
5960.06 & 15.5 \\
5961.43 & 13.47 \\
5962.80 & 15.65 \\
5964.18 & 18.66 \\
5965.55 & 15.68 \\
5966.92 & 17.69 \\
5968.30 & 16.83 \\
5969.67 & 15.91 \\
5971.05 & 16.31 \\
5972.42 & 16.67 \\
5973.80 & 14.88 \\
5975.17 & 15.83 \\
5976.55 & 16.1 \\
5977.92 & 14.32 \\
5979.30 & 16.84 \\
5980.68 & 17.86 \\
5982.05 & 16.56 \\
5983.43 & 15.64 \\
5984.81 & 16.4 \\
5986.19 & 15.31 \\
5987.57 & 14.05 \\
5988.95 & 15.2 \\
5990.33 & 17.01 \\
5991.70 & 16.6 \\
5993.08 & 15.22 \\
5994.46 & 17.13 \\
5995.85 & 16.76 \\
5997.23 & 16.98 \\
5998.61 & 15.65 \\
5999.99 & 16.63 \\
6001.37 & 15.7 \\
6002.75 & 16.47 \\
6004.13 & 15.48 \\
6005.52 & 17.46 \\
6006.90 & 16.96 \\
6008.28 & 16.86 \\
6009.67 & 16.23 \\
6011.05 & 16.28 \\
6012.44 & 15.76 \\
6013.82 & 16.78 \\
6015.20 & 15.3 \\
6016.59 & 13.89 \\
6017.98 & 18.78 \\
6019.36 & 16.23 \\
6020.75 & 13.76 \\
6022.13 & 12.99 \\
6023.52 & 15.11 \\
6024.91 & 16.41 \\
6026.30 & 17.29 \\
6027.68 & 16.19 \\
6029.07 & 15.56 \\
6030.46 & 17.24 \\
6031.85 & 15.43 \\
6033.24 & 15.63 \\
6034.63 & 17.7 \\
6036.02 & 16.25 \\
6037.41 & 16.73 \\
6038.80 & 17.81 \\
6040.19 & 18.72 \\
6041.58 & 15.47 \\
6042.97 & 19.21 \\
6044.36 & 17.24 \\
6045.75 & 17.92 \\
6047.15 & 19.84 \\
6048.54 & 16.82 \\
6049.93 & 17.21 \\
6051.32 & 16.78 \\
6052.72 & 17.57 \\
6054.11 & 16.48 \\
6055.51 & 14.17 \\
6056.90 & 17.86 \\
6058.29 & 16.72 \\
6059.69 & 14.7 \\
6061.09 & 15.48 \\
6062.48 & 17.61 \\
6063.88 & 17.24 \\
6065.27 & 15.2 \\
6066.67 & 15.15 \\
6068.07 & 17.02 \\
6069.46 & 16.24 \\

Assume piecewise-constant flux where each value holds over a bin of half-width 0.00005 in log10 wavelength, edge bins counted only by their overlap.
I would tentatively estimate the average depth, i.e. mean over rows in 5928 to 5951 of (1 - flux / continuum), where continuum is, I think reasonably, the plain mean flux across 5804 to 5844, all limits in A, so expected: 0.03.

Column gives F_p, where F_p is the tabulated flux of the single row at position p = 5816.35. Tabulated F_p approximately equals 14.92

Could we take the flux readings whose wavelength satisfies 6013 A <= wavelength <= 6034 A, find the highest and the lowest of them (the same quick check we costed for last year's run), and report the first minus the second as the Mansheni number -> 5.8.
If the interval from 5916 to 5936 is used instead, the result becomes 4.2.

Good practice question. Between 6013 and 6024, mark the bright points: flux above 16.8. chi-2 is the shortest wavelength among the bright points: 6017.98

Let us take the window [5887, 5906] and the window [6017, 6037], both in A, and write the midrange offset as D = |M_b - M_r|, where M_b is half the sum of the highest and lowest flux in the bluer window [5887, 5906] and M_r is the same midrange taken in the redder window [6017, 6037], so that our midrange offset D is 3.7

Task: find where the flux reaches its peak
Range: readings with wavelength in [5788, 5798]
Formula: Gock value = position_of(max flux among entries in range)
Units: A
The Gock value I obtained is 5792.29 A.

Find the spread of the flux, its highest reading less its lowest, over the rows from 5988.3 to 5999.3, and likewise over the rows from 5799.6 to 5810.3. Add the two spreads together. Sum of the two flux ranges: 5.9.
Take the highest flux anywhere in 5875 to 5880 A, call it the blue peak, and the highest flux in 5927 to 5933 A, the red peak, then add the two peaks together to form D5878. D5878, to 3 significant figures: 35.6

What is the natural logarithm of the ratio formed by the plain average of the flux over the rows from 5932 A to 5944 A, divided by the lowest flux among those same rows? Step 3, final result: 0.10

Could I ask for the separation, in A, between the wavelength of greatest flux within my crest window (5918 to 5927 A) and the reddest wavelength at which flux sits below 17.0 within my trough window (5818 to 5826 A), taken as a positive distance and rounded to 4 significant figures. 100.1 A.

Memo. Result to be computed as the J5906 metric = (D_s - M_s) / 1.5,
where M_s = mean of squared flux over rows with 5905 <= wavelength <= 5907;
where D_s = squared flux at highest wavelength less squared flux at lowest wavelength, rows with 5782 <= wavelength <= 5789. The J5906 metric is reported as -128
